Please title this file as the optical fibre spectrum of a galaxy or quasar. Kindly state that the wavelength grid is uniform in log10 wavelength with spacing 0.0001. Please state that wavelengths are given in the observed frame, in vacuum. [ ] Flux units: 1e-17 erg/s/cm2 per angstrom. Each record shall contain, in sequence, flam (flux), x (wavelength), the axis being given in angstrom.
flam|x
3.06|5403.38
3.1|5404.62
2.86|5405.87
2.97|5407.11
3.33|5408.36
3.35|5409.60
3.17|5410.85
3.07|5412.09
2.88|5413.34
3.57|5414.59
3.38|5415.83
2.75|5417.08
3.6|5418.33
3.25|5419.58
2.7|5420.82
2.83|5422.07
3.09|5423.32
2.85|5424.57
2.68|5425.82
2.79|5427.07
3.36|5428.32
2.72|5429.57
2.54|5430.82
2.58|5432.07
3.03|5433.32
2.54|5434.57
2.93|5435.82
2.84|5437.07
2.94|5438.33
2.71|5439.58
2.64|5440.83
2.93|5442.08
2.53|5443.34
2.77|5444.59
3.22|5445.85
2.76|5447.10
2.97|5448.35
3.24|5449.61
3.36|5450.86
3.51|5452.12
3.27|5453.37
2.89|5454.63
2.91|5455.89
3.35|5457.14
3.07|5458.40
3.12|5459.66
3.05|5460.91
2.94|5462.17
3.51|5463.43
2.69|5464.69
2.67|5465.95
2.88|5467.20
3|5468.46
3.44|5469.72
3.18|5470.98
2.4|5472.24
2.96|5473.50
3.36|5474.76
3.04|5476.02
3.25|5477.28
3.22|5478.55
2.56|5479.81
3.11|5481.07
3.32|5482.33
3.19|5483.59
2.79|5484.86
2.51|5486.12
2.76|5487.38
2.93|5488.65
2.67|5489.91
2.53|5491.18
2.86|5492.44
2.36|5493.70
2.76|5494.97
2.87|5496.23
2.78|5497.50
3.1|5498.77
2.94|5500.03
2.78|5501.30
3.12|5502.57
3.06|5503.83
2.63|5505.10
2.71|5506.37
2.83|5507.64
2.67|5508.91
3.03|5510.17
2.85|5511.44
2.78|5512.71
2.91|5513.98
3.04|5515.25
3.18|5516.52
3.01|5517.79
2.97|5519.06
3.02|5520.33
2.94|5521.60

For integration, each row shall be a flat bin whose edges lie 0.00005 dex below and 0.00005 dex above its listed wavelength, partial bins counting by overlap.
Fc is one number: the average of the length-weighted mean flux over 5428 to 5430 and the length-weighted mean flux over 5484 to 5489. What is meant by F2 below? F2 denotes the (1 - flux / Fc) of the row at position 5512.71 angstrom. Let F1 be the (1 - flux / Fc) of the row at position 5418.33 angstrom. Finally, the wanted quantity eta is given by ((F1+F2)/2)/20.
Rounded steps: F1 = -0.25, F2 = 0.04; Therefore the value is -0.005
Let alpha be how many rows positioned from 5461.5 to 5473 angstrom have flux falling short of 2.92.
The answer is 4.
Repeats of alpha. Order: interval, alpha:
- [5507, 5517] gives 5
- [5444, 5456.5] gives 4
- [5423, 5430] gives 4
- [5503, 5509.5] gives 4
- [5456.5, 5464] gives 0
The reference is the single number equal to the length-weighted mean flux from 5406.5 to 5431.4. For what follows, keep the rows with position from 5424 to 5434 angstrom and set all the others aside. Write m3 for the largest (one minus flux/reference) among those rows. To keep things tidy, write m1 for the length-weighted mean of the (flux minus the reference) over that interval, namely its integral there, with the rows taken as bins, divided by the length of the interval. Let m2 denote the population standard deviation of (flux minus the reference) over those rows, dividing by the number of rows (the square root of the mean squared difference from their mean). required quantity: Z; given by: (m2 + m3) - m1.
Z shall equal 0.64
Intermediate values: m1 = -0.23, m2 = 0.25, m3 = 0.17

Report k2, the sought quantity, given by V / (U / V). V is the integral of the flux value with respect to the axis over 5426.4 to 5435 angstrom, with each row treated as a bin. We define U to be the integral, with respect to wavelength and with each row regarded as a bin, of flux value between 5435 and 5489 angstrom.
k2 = 4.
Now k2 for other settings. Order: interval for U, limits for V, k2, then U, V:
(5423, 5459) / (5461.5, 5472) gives 9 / 105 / 32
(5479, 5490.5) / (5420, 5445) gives 148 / 33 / 70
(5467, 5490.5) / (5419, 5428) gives 10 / 70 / 26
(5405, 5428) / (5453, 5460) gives 7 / 71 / 22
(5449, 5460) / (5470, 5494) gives 139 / 35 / 70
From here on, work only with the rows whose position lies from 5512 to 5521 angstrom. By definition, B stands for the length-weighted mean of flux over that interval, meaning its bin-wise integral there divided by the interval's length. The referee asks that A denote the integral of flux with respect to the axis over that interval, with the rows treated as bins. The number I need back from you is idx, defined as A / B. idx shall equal 9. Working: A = 27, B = 2.99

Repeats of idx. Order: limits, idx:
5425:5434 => 9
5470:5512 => 42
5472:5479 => 7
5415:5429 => 14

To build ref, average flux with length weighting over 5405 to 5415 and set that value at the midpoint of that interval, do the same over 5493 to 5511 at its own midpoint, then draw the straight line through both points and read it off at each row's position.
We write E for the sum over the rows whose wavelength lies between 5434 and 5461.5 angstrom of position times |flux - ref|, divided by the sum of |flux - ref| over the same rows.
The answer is 5446.4 angstrom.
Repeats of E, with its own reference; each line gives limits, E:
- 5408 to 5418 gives 5413.7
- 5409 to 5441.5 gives 5426.0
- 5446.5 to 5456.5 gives 5451.3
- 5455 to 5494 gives 5475.6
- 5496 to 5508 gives 5502.2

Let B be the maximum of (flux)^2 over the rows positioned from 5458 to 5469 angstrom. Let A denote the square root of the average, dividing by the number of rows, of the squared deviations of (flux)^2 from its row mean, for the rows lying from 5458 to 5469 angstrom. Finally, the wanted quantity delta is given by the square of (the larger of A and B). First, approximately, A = 1.46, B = 12.3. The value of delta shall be 152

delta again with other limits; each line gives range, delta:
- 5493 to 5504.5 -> 95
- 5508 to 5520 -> 102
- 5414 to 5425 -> 168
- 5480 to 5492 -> 121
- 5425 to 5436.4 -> 127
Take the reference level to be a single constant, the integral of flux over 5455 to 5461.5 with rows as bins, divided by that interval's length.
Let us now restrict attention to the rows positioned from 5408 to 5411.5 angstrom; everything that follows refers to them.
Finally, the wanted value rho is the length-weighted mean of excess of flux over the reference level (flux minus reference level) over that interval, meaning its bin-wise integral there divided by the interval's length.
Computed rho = 0.18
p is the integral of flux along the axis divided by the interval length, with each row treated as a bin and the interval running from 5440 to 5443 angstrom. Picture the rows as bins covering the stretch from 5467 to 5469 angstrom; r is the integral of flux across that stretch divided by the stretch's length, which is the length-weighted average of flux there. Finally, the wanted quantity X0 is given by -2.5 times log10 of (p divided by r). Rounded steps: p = 2.75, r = 2.95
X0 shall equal 0.074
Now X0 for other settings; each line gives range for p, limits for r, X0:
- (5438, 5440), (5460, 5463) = 0.082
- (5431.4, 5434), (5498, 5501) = 0.069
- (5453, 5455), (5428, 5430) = -0.018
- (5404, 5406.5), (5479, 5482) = -0.026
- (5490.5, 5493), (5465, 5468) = 0.038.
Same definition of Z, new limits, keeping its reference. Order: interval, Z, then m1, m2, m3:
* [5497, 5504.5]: 0.31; -0.08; 0.14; 0.09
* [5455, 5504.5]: 0.60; -0.10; 0.28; 0.22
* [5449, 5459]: 0.10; 0.16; 0.21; 0.05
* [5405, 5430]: 0.39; 0.02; 0.29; 0.12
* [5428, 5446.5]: 0.65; -0.23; 0.24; 0.17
